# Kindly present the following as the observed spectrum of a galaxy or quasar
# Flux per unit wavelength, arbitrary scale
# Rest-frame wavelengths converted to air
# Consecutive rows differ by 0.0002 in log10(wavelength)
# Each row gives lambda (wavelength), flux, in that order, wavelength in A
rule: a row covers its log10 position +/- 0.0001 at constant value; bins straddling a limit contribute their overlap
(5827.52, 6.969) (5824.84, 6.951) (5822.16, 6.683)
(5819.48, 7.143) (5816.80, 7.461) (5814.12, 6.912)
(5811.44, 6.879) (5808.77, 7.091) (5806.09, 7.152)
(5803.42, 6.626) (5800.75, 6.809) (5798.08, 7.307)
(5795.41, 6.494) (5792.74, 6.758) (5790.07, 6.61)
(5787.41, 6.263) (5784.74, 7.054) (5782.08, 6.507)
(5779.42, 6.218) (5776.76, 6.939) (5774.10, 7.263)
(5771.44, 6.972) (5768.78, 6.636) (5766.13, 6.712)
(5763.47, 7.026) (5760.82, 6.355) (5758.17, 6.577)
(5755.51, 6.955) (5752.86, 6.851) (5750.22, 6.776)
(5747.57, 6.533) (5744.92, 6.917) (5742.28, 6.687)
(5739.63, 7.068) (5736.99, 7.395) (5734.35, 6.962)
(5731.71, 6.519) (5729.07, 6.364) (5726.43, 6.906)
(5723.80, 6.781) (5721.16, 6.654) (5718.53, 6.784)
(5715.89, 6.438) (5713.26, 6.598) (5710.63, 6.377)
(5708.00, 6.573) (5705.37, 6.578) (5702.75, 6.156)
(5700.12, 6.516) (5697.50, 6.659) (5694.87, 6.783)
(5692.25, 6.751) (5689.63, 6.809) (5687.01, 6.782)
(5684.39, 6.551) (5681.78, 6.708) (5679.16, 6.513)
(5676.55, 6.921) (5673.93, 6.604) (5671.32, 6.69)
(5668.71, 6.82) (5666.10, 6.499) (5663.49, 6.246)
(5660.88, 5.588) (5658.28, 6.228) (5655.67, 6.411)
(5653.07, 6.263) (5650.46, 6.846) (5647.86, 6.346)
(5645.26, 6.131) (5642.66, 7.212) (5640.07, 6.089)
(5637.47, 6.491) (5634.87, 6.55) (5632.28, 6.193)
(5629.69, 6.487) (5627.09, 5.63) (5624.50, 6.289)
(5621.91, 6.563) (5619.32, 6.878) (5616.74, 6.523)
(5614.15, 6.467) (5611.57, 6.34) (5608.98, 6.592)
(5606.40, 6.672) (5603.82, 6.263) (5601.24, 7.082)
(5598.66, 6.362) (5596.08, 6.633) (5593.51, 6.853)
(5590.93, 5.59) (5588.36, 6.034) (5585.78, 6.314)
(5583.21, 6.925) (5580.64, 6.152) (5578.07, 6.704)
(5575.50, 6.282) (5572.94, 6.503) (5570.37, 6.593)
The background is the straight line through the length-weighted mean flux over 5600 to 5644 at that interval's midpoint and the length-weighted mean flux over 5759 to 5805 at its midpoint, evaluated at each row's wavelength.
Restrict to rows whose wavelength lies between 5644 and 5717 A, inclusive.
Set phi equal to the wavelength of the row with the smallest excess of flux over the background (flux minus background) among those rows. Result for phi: 5660.88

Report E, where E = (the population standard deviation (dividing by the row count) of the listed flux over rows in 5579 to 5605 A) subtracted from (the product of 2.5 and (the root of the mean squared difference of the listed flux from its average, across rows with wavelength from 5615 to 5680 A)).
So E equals 0.5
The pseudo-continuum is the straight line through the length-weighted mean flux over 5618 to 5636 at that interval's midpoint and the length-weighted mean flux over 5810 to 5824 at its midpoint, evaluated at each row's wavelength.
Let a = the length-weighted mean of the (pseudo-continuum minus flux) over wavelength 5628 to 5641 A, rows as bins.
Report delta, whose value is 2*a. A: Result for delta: 0.1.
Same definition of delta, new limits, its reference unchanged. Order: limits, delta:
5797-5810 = 0.0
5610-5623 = -0.4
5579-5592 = 0.0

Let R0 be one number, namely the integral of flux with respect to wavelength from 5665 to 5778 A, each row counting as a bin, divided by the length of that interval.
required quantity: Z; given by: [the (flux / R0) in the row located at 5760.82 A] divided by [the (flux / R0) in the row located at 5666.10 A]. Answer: 0.978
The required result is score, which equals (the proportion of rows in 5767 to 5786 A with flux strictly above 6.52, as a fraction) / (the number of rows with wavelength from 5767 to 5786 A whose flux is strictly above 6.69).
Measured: 0.179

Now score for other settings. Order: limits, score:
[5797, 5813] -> 0.200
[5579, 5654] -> 0.069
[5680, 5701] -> 0.175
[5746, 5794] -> 0.078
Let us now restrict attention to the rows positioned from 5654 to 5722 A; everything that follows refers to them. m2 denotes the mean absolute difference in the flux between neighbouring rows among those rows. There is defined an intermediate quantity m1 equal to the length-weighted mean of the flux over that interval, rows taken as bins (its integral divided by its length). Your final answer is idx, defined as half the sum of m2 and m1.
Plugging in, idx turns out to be 3.39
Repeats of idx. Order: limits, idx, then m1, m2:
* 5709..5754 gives 3.51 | 6.74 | 0.3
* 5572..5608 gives 3.50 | 6.46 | 0.5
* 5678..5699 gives 3.41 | 6.69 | 0.1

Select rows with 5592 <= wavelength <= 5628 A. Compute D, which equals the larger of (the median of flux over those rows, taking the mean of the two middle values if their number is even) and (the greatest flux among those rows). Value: 7.08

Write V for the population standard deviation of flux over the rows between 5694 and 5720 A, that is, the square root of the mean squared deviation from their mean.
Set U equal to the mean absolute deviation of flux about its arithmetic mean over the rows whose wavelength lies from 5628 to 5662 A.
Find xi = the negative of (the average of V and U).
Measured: -0.23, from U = 0.272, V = 0.18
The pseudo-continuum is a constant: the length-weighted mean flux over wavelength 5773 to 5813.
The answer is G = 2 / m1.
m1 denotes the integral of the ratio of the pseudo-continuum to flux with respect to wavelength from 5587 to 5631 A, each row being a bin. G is 0.0428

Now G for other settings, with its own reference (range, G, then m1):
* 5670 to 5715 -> 0.0433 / 46.2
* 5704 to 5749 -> 0.0438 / 45.6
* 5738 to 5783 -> 0.0442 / 45.2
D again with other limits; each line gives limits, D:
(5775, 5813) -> 7.31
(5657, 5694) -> 6.92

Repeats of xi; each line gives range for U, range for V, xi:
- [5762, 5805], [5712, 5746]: -0.26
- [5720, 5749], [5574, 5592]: -0.32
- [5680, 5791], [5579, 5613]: -0.30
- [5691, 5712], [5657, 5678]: -0.27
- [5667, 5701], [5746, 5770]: -0.15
